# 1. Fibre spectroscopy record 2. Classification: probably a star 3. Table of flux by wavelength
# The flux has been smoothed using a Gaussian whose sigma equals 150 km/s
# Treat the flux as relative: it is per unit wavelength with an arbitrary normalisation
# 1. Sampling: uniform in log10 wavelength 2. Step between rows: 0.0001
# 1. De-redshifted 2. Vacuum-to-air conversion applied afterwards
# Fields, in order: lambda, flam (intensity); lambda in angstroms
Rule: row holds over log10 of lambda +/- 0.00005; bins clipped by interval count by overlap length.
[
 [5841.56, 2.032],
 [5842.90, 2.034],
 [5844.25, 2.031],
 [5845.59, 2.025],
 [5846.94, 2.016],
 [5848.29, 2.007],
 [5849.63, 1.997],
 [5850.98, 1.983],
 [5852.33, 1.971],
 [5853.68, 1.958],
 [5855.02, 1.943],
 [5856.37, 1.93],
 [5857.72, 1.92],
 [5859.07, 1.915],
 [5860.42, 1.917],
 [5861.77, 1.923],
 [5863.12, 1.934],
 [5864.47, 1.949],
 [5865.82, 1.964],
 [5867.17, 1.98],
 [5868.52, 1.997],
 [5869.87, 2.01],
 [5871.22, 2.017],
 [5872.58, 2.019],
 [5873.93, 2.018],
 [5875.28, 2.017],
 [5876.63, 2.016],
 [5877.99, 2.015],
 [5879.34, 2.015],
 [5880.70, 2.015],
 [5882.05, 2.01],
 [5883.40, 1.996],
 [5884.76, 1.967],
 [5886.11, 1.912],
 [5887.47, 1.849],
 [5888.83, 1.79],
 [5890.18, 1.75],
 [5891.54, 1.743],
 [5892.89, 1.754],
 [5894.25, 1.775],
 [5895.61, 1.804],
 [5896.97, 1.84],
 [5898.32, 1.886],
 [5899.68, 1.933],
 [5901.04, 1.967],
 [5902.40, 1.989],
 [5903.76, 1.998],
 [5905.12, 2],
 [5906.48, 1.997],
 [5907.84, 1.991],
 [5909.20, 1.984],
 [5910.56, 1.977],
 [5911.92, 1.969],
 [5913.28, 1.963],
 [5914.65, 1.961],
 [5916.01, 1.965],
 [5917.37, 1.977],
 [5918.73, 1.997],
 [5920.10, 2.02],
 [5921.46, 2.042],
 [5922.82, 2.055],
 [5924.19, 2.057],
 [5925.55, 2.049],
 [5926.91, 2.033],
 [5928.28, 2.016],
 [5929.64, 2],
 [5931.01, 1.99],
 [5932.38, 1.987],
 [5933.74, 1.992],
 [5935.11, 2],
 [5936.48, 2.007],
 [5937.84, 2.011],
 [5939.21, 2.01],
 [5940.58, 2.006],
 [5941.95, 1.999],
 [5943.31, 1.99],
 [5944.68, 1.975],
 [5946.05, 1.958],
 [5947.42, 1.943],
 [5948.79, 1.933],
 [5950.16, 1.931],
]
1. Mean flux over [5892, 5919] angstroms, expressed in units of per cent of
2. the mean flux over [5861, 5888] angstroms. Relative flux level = 98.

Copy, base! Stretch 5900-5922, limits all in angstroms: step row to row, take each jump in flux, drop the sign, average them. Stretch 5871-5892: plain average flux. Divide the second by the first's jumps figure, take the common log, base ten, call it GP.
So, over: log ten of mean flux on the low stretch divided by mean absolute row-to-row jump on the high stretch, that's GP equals 2.28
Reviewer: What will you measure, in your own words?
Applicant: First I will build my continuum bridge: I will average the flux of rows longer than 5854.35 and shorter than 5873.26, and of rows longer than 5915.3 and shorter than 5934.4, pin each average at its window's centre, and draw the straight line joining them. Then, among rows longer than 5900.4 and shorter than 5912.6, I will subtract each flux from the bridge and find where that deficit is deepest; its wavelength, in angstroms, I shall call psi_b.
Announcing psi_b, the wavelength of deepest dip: 5911.92 angstroms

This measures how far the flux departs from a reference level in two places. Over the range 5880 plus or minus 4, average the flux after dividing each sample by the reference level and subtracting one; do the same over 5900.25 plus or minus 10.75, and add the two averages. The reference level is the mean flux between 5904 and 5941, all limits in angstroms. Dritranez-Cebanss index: -0.047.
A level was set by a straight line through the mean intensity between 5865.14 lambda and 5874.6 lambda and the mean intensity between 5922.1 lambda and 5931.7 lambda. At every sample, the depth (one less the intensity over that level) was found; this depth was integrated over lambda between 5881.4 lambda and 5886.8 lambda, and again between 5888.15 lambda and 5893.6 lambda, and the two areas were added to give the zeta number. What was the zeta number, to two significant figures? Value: 0.78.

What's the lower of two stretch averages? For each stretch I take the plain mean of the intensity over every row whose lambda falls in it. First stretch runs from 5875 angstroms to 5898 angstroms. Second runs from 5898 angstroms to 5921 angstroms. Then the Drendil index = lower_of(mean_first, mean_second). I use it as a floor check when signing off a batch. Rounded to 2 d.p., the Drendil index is 1.90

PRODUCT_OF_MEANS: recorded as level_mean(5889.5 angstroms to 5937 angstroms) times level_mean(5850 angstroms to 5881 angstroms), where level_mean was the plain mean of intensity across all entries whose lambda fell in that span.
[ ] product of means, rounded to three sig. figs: 3.86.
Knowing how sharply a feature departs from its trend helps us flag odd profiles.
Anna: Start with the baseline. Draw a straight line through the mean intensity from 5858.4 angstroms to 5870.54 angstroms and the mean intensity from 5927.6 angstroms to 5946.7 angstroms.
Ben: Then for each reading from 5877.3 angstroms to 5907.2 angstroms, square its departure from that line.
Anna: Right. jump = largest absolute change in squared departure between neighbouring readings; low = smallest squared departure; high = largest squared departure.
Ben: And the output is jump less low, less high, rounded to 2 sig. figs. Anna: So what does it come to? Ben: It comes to -0.034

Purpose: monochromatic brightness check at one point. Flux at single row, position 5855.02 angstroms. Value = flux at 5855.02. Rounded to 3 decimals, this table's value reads 1.943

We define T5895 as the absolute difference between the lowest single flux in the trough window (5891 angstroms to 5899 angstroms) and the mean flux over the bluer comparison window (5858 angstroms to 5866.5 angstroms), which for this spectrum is 0.19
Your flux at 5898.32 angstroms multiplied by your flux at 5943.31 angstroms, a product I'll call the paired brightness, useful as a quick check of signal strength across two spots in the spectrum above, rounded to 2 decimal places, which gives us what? 3.75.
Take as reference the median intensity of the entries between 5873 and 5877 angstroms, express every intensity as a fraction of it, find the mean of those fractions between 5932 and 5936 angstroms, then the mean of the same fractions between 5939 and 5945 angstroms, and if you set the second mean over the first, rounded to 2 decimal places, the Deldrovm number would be 1.00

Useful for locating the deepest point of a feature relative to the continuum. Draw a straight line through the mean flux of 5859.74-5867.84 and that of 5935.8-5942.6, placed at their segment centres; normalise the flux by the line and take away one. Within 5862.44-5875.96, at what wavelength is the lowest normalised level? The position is 5863.12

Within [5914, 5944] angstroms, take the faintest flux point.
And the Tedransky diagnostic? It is 1.961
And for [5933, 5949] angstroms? 1.933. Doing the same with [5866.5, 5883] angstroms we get 1.98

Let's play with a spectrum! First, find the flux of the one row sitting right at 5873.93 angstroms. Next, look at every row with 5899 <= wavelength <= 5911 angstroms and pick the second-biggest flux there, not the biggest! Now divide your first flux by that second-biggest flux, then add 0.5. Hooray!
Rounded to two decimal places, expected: 1.51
